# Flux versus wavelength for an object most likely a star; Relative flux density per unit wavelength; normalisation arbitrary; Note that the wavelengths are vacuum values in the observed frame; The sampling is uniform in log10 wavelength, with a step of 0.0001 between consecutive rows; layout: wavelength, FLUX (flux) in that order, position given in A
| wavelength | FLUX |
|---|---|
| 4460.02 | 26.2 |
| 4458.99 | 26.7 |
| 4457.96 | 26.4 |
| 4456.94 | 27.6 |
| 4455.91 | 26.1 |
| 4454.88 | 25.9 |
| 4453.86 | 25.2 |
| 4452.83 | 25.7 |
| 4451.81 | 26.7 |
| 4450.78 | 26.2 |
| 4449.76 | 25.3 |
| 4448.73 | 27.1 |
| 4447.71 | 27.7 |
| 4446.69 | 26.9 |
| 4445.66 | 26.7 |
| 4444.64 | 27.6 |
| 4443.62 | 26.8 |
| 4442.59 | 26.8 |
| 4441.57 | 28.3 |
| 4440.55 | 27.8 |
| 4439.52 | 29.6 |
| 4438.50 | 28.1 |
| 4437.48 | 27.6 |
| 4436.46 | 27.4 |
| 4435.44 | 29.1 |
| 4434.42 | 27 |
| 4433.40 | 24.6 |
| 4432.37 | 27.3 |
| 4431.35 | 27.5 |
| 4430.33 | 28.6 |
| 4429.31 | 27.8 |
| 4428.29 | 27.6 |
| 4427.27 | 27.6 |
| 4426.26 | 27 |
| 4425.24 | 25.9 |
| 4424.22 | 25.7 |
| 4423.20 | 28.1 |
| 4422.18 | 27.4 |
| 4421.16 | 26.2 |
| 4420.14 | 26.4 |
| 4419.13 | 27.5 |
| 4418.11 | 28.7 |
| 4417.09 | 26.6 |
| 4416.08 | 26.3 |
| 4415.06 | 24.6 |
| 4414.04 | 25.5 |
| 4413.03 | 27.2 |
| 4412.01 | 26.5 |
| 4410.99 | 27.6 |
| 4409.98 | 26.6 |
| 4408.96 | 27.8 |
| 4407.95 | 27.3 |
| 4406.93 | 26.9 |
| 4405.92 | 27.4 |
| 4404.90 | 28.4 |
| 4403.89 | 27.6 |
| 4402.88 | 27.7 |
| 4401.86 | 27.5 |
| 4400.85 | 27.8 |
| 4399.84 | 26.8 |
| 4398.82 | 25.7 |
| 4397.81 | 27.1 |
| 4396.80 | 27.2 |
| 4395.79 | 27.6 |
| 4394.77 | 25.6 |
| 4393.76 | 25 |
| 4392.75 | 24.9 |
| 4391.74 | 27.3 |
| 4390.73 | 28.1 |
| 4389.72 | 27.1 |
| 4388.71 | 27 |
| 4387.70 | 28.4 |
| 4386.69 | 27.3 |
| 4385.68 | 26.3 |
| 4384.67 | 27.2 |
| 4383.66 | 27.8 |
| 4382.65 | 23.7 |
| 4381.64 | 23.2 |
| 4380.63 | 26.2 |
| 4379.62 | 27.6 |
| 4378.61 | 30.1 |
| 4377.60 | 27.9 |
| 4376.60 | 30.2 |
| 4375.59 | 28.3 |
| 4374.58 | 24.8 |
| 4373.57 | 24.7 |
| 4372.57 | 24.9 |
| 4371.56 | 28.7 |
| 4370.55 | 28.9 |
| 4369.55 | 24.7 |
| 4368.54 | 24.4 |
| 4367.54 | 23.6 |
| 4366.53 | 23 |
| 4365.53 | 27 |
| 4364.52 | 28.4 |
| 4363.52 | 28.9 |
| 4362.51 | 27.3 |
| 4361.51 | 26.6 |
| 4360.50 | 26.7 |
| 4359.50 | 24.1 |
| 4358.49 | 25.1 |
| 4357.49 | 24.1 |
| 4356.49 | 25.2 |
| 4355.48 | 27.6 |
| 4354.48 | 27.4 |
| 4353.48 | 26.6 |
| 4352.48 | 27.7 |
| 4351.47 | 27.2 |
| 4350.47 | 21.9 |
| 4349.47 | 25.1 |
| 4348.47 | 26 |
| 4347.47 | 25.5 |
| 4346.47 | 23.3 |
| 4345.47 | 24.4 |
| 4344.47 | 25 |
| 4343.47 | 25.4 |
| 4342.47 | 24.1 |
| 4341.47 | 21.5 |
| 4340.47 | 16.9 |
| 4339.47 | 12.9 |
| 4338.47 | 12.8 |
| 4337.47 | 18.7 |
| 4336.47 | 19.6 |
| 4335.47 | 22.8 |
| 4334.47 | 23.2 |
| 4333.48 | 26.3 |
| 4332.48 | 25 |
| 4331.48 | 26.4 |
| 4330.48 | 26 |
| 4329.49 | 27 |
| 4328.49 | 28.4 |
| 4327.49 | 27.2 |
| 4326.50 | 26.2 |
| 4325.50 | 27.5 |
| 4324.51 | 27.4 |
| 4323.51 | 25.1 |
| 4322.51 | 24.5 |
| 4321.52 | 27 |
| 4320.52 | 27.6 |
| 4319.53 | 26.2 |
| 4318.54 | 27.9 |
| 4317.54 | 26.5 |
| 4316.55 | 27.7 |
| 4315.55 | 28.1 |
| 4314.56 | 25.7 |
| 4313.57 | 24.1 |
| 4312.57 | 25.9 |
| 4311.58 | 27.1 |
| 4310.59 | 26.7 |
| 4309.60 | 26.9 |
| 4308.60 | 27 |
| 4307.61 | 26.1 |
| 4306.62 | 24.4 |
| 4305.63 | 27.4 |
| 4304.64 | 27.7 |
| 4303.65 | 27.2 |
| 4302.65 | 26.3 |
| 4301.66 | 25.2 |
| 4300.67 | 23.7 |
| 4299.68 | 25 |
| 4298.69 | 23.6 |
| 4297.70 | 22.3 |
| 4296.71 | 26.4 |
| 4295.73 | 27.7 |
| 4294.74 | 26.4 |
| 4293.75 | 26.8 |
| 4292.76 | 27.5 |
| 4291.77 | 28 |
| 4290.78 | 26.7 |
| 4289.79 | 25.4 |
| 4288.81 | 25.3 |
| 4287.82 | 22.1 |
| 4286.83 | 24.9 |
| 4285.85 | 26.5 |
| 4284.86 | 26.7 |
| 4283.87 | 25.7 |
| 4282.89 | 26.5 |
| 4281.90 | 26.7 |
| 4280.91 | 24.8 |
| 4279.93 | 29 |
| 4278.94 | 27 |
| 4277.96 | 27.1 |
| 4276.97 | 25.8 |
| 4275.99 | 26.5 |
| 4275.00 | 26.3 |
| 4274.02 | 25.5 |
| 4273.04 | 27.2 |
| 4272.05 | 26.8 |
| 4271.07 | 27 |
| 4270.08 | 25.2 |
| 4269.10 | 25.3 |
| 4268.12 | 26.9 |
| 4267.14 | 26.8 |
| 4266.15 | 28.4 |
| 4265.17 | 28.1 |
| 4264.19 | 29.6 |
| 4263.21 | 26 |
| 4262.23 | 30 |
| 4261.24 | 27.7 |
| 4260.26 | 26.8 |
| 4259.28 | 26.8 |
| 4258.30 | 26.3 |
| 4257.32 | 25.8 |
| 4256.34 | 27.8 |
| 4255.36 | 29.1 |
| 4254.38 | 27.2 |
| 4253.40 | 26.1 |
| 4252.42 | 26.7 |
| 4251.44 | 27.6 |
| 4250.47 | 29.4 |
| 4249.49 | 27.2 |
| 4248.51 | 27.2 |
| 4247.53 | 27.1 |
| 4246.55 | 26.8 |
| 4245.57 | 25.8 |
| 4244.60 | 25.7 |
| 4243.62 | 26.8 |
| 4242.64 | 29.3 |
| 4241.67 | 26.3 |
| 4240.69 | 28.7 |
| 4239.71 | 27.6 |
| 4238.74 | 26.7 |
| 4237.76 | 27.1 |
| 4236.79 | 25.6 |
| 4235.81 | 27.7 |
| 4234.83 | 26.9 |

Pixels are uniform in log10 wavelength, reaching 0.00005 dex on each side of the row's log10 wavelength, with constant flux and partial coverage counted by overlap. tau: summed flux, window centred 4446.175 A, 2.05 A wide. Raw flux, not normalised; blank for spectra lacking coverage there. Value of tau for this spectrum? 53.6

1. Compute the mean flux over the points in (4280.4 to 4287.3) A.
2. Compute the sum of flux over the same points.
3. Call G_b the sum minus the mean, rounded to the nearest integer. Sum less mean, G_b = 156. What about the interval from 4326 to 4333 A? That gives 160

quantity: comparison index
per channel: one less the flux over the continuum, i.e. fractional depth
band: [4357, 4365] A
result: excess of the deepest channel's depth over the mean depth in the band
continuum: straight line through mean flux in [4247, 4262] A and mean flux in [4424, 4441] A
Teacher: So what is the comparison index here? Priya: 0.084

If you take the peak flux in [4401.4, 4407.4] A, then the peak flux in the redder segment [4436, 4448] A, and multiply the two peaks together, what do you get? 841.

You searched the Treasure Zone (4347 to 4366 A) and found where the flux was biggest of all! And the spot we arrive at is 4363.52 A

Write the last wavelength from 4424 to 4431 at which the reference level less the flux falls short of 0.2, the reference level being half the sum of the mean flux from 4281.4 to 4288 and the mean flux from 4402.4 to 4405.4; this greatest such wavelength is 4430.33 A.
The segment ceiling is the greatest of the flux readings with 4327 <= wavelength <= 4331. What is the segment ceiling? 28.4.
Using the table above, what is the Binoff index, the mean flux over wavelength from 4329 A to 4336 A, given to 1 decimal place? 25.2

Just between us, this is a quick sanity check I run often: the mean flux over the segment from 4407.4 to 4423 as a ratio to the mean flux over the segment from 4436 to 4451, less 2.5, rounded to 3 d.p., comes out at -1.519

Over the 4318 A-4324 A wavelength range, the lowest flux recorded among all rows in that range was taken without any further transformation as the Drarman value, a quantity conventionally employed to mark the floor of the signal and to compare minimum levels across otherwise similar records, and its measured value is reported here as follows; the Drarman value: 24.5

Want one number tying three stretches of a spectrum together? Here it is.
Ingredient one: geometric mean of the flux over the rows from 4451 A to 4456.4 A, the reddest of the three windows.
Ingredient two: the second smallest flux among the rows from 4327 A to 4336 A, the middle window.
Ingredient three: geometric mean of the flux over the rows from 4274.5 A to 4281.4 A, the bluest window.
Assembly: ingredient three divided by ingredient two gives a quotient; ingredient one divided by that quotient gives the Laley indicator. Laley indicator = 22.6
